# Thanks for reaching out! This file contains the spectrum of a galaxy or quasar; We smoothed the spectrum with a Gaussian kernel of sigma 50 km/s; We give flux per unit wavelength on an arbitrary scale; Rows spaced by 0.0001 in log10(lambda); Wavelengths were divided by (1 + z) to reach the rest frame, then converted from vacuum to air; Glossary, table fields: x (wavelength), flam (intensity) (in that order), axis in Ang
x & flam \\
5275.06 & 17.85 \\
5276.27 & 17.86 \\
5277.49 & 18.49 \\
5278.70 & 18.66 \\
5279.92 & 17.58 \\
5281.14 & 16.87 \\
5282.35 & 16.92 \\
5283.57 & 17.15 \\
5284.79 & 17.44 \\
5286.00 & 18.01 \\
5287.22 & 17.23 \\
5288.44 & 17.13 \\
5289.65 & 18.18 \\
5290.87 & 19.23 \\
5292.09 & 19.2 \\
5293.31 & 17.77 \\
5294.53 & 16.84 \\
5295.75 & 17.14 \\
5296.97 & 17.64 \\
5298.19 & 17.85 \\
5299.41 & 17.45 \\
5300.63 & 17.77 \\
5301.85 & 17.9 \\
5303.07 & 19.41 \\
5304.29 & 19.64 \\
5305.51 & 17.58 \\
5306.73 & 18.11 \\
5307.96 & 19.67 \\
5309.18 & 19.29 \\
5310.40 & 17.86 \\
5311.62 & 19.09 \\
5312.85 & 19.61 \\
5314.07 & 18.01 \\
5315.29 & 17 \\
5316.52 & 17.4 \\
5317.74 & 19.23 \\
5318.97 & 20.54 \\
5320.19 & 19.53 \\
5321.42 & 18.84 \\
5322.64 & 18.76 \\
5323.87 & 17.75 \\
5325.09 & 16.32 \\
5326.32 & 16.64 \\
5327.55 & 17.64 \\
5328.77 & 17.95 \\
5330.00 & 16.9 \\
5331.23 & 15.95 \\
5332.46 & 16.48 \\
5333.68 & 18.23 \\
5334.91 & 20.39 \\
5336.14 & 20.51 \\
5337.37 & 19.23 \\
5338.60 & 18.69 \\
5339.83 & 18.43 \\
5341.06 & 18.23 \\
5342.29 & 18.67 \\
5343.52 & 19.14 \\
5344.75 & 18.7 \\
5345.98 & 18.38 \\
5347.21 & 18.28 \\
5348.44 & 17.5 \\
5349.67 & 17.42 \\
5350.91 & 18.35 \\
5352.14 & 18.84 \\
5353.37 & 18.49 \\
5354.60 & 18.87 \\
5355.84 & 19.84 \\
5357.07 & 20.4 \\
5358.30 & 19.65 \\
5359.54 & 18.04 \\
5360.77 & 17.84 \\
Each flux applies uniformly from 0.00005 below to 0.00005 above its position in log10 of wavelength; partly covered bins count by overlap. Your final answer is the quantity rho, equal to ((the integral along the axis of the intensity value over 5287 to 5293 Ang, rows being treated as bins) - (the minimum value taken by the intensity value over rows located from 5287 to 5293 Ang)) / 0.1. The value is 923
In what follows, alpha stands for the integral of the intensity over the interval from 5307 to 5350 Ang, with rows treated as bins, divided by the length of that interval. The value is 18.4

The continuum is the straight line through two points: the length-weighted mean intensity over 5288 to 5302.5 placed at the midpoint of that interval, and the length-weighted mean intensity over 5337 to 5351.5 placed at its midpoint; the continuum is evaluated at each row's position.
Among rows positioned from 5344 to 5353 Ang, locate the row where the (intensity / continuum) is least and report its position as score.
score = 5349.67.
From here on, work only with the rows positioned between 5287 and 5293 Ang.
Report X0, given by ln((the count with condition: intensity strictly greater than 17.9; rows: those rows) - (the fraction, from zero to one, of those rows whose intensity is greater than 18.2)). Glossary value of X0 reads 0.96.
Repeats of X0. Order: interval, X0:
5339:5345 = 1.39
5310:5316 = 0.96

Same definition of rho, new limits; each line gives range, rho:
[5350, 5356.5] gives 1039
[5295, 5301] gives 881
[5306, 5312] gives 948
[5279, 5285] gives 865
